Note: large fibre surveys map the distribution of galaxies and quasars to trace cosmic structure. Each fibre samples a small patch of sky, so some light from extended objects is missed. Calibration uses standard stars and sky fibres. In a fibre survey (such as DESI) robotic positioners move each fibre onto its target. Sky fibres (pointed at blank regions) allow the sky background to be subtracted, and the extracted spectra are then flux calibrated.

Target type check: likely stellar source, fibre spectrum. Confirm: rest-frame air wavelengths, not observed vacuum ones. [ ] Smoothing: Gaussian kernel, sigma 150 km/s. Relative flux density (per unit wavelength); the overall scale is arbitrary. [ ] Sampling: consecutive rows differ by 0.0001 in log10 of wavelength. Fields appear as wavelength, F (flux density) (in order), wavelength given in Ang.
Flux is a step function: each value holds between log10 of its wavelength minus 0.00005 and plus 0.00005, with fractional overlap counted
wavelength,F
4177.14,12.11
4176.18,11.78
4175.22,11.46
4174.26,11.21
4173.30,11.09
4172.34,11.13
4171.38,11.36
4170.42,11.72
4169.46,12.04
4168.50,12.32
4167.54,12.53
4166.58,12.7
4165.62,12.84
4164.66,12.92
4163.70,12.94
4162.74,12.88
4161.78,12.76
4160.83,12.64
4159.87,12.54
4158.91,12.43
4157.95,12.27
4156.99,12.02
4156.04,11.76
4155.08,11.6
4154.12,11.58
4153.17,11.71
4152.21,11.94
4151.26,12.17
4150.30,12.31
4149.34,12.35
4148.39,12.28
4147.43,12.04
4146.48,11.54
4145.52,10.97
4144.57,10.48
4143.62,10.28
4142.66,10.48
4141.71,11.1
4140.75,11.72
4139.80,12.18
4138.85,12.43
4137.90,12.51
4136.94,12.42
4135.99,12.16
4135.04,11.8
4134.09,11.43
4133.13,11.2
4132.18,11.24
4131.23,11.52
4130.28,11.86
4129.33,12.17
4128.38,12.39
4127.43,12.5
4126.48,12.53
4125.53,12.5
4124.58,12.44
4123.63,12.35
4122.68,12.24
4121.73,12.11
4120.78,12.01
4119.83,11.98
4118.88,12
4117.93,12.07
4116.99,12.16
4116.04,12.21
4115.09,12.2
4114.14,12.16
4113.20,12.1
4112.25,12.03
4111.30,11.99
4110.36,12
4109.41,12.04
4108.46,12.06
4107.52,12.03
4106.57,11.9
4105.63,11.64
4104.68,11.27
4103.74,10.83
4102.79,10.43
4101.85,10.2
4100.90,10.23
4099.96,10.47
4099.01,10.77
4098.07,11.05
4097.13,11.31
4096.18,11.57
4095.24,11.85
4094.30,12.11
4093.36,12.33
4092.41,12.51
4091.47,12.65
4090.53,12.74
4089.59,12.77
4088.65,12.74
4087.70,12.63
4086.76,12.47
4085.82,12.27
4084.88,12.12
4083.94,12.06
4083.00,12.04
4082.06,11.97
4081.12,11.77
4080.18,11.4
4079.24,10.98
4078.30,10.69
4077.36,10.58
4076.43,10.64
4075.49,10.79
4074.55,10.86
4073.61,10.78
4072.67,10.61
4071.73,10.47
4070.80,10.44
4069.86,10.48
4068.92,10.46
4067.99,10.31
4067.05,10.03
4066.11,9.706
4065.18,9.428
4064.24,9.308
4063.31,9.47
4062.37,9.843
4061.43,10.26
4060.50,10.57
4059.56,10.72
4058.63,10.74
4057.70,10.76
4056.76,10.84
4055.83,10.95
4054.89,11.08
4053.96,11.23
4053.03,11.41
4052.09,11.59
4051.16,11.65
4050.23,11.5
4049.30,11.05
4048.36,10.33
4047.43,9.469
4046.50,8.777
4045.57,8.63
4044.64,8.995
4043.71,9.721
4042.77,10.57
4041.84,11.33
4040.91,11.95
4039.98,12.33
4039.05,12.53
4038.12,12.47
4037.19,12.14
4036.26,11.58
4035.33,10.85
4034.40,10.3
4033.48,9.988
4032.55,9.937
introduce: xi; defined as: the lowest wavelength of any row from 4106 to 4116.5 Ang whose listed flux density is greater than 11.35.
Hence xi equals 4106.57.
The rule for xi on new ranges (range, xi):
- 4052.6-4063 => 4053.03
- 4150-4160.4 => 4150.30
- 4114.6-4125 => 4115.09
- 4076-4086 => 4080.18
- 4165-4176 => 4165.62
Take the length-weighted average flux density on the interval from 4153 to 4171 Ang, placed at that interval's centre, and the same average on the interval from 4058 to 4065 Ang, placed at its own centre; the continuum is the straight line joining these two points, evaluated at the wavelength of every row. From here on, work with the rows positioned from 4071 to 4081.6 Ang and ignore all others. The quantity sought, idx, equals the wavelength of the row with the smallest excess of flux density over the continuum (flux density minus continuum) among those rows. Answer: 4077.36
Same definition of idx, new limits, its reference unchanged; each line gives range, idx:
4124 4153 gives 4143.62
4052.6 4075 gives 4064.24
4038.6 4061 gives 4045.57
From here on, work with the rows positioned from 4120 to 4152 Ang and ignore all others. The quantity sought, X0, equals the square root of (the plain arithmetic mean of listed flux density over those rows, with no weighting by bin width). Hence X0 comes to 3.45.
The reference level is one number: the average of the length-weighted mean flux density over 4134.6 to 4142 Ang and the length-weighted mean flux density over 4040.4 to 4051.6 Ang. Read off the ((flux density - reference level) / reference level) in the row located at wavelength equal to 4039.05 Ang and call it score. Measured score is 0.12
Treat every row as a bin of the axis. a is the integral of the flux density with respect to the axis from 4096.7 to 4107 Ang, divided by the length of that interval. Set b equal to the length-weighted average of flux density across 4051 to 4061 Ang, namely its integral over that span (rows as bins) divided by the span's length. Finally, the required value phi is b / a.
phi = 1.01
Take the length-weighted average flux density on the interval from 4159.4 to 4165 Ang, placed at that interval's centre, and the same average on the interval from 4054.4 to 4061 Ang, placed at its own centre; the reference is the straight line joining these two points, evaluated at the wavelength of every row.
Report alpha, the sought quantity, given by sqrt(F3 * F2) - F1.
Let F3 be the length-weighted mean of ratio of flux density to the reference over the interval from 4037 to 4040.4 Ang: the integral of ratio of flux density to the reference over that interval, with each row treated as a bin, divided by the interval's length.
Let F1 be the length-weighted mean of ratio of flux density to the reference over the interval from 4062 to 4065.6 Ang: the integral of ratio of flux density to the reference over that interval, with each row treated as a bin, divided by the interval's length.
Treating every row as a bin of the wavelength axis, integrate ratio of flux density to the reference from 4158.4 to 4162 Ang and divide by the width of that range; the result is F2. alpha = 0.21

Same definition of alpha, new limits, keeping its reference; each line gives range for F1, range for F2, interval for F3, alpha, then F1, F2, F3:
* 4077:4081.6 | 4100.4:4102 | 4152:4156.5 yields -0.09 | 0.99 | 0.88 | 0.93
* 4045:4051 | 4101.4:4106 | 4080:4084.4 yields 0.05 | 0.94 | 0.93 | 1.05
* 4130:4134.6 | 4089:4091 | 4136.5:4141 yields 0.12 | 0.94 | 1.12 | 1.00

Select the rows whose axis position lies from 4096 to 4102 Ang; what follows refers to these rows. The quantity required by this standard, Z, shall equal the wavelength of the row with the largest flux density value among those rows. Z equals 4096.18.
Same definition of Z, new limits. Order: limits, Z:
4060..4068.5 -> 4060.50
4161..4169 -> 4163.70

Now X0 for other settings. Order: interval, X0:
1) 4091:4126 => 3.43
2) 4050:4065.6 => 3.27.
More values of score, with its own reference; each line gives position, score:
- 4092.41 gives 0.12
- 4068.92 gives -0.07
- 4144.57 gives -0.06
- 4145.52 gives -0.02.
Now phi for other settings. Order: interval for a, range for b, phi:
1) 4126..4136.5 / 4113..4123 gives 1.02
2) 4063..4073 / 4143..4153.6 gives 1.15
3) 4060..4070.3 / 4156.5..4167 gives 1.26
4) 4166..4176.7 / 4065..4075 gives 0.88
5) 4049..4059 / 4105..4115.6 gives 1.07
